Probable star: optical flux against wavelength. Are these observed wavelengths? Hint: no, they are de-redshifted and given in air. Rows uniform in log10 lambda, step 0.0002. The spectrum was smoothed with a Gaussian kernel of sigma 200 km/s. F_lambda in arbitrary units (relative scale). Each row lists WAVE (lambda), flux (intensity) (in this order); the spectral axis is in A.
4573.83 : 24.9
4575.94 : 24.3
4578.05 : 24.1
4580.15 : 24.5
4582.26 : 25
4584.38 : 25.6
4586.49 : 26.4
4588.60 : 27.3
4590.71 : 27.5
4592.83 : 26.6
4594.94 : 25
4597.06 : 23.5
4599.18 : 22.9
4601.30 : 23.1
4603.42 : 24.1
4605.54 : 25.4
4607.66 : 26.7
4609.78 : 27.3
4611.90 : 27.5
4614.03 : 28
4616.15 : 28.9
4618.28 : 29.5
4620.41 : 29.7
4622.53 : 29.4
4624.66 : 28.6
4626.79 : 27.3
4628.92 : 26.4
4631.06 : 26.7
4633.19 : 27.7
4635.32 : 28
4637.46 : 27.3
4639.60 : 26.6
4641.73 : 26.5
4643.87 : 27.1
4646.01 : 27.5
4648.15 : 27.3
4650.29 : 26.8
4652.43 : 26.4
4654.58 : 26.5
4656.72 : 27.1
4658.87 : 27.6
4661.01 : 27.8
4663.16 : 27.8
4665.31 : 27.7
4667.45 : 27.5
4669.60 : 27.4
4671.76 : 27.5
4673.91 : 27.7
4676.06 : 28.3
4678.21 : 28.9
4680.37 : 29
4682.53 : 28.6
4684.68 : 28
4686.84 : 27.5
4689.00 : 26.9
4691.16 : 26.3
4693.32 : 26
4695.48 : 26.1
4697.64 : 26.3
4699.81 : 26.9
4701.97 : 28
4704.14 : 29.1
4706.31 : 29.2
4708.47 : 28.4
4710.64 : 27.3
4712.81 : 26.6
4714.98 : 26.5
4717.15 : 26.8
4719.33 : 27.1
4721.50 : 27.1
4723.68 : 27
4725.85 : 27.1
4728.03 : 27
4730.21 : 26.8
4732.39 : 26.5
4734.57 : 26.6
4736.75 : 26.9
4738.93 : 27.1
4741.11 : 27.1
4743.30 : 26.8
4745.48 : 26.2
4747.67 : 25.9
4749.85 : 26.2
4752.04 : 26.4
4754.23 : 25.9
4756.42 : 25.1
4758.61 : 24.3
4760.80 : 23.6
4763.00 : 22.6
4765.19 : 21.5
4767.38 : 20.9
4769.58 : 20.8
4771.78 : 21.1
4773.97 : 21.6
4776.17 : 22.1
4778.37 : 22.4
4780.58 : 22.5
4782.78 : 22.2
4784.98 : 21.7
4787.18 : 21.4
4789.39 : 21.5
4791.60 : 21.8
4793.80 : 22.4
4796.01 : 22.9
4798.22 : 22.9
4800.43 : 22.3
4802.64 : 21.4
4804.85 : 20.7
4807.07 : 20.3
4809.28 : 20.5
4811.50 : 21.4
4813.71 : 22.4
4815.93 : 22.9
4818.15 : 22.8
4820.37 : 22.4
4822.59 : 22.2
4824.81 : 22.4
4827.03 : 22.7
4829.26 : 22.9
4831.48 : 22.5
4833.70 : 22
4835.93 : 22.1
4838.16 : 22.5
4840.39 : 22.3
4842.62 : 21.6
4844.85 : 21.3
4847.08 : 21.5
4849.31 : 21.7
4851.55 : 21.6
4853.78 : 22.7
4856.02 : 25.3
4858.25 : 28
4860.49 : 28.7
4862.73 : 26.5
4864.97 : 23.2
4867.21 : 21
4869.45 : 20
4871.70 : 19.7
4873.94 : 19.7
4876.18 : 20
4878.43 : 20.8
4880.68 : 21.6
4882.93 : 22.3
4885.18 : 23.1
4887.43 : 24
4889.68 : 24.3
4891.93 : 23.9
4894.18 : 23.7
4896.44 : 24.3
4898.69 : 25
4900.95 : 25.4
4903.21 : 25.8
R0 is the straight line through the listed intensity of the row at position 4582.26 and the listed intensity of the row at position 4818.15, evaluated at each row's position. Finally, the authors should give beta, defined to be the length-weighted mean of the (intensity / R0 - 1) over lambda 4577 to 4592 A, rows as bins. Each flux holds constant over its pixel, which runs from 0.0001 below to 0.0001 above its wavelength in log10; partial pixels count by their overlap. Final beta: 0.03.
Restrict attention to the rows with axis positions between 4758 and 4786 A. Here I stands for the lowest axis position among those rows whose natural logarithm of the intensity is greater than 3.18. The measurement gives 4758.61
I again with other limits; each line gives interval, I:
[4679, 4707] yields 4680.37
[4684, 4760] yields 4684.68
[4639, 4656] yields 4639.60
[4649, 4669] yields 4650.29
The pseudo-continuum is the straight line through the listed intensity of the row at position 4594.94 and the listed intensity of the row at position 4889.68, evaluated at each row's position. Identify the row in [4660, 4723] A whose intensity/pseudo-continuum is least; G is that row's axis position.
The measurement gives 4693.32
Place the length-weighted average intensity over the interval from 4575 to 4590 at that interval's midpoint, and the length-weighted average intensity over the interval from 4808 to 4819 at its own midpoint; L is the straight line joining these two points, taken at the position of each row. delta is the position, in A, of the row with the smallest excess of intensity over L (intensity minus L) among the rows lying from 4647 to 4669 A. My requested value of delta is 4652.43 A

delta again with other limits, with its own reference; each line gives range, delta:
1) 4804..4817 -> 4807.07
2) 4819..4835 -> 4833.70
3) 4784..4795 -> 4787.18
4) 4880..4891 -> 4880.68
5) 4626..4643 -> 4628.92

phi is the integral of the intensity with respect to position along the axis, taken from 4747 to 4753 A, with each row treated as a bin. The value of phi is 157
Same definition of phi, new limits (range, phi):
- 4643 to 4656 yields 350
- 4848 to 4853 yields 109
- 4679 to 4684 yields 144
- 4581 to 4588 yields 180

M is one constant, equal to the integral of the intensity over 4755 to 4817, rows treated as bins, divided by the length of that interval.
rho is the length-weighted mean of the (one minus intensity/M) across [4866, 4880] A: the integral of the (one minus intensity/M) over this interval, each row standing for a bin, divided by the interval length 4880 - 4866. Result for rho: 0.08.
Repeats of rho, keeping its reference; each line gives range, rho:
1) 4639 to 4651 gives -0.22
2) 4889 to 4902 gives -0.11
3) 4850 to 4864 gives -0.15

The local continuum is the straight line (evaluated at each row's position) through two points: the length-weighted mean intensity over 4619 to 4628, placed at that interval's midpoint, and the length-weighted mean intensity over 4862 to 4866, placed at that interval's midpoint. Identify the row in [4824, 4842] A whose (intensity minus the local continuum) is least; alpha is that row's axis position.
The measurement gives 4833.70 A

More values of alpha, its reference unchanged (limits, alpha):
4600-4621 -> 4601.30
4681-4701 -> 4693.32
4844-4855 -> 4844.85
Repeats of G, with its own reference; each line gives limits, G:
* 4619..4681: 4628.92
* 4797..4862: 4807.07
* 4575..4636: 4599.18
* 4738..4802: 4769.58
